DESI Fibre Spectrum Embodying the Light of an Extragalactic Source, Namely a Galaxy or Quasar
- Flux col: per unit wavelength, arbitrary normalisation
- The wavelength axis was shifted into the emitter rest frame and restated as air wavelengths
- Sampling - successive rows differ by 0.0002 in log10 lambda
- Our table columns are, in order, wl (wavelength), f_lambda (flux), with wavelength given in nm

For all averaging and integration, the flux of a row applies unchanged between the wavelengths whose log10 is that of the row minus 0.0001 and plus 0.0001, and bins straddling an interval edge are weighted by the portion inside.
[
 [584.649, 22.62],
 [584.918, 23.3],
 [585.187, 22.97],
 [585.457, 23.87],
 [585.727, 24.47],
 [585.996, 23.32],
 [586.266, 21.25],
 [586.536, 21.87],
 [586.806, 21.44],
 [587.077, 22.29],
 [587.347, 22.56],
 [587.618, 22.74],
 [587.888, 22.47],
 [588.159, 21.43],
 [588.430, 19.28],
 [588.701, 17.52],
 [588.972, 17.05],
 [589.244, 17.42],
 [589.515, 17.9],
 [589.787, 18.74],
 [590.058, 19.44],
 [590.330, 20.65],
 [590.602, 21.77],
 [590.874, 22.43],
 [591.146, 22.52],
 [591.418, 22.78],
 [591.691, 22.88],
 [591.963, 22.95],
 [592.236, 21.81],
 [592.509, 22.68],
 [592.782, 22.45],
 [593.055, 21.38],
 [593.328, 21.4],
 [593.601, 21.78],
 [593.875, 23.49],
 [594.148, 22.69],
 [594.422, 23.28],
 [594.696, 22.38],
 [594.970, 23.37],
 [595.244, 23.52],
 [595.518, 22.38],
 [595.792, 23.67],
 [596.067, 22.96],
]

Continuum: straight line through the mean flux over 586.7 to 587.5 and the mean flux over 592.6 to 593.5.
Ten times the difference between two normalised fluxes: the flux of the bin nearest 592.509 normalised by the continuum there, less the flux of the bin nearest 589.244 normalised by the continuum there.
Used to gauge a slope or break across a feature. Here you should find 2.5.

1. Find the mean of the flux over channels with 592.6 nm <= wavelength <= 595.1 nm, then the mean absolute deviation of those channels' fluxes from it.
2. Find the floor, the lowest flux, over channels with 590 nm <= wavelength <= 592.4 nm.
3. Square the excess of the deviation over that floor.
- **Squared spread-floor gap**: 353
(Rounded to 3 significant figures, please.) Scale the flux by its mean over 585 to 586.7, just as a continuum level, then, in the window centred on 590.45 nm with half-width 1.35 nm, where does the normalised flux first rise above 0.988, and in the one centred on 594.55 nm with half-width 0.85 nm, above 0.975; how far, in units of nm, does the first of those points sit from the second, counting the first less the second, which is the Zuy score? -2.46 nm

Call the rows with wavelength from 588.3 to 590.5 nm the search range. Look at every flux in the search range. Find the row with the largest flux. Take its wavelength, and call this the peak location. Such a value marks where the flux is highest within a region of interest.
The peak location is 590.330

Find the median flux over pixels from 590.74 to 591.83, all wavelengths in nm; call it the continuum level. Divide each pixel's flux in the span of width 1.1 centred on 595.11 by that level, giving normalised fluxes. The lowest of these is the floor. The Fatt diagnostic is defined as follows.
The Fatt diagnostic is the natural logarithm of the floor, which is -0.012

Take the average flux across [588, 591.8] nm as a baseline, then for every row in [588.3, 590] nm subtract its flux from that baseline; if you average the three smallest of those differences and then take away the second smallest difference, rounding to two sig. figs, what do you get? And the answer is 0.10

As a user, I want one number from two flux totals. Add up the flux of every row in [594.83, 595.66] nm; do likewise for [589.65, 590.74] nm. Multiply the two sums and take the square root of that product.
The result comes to 75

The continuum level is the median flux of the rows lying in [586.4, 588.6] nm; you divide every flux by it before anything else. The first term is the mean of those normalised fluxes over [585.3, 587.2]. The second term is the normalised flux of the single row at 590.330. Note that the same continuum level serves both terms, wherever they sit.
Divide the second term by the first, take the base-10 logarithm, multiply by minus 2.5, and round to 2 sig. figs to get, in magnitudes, 0.10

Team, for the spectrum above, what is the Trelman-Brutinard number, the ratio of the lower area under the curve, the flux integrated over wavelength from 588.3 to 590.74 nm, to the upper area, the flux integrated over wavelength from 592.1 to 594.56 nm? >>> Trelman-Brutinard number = 0.84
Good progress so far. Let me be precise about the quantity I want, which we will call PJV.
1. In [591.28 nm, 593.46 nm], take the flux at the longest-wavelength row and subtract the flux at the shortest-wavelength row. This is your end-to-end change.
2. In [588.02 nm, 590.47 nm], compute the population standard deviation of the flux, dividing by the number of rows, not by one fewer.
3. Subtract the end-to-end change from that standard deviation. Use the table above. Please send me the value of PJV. 2.8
